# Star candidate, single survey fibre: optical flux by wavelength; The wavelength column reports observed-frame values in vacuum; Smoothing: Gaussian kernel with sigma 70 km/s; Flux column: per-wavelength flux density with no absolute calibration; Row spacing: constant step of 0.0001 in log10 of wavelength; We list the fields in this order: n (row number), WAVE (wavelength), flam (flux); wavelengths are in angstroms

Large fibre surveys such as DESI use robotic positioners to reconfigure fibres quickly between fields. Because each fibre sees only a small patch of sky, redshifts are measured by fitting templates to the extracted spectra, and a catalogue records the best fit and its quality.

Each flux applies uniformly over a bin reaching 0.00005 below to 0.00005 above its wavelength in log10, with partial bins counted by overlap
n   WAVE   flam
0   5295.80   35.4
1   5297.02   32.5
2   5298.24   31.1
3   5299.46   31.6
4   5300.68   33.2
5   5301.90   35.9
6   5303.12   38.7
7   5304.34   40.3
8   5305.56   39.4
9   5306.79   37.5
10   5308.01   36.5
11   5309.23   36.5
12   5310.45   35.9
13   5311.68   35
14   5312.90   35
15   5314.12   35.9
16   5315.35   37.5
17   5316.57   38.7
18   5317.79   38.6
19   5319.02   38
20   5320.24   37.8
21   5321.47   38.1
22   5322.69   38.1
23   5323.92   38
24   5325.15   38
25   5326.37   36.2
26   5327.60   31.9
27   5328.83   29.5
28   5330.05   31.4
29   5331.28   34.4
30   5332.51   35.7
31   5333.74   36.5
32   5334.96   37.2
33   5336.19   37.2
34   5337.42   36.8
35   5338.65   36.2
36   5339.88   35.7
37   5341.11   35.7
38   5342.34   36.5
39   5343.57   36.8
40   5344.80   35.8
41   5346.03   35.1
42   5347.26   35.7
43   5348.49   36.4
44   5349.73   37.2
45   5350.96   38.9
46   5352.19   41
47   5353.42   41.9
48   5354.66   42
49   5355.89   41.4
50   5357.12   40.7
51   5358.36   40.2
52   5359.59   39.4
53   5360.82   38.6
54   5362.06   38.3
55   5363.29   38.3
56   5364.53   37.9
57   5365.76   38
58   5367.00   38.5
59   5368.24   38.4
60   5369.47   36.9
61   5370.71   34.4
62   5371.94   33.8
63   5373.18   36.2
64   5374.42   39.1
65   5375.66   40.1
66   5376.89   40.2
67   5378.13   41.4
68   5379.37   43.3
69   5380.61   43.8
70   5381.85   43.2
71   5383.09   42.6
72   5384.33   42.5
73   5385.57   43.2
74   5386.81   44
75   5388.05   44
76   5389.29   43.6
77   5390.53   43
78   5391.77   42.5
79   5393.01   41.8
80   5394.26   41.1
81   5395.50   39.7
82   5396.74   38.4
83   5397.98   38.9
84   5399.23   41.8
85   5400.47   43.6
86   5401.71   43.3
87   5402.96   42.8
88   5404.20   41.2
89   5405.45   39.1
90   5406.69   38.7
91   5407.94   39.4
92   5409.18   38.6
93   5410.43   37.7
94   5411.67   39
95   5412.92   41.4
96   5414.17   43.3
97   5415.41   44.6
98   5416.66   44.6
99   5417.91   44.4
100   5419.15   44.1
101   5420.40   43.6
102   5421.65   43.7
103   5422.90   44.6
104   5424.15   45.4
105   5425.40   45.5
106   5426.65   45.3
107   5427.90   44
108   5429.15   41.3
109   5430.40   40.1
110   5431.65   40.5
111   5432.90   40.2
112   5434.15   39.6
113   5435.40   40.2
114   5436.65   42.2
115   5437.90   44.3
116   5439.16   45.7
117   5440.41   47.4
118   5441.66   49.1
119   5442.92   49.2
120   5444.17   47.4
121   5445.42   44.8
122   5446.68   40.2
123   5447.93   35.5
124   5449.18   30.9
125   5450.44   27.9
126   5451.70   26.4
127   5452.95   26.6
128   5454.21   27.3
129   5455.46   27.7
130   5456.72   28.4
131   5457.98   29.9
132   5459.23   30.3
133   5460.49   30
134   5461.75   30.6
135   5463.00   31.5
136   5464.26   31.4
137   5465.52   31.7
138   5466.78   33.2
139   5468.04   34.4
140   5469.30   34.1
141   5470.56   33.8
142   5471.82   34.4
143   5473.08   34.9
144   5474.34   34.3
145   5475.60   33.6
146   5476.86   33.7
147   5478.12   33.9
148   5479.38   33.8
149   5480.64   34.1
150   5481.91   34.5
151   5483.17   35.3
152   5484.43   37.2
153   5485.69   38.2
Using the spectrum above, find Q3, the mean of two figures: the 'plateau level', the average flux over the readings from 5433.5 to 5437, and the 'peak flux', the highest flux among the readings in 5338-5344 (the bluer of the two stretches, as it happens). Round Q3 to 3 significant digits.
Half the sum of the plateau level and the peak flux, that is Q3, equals 38.7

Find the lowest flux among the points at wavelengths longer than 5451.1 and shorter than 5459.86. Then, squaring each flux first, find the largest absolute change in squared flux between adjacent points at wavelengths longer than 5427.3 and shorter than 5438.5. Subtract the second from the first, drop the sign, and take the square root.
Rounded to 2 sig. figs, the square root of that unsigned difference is 14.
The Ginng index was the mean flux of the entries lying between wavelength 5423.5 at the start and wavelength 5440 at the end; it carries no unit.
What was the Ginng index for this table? 43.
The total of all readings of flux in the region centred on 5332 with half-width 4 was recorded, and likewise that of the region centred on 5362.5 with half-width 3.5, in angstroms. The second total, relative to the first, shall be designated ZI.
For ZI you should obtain 1.13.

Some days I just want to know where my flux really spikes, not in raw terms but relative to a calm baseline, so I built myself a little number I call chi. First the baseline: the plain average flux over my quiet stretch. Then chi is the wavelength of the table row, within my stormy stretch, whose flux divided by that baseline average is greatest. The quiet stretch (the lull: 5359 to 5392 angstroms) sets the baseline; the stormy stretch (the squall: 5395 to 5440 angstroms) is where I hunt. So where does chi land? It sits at 5439.16 angstroms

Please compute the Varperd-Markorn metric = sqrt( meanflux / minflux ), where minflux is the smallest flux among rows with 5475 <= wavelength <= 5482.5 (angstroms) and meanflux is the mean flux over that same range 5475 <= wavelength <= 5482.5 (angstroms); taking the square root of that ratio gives 1.005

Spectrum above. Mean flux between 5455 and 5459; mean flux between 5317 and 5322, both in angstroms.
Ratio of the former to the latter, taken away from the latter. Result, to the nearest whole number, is 37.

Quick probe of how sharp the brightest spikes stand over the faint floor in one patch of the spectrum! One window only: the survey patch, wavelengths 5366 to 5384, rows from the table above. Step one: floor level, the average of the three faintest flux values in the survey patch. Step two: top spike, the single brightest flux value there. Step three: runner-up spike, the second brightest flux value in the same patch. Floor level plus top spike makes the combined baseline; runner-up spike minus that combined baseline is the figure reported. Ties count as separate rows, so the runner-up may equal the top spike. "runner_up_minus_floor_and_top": -35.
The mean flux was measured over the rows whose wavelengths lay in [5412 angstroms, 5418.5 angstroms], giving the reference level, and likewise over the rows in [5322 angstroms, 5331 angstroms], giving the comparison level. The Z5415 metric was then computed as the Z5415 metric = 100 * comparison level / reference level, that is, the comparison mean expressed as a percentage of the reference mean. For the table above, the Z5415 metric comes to 80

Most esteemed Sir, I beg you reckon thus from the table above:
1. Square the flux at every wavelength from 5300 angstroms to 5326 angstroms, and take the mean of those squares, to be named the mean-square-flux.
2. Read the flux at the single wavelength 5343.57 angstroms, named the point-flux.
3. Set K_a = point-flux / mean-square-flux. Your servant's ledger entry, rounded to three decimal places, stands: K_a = 0.026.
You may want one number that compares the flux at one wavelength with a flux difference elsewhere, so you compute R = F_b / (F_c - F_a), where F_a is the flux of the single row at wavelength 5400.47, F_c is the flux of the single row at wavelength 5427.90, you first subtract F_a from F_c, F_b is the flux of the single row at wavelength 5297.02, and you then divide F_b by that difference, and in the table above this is 81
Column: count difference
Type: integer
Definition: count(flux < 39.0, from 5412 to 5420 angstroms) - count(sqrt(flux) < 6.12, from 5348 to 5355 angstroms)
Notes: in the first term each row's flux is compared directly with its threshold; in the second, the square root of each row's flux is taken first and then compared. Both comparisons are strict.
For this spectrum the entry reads -2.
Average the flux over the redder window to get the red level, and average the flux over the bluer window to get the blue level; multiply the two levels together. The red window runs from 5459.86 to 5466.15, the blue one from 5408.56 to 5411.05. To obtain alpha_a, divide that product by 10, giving 118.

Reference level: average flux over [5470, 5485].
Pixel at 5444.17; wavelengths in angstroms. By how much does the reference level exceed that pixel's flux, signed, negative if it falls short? -13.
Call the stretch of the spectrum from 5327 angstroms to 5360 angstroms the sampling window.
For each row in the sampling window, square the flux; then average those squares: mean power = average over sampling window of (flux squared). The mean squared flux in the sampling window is 1373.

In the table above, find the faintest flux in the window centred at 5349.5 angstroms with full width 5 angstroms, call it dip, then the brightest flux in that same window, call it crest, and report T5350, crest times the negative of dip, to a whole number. -1389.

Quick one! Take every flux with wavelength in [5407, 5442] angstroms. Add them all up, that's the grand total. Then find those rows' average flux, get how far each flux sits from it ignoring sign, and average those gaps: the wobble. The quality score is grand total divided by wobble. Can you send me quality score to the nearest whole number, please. 494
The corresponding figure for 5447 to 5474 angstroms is 274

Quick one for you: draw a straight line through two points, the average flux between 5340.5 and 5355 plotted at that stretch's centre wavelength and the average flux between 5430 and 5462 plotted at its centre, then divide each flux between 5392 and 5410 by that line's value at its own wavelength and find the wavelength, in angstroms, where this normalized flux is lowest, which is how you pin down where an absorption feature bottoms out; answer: 5396.74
